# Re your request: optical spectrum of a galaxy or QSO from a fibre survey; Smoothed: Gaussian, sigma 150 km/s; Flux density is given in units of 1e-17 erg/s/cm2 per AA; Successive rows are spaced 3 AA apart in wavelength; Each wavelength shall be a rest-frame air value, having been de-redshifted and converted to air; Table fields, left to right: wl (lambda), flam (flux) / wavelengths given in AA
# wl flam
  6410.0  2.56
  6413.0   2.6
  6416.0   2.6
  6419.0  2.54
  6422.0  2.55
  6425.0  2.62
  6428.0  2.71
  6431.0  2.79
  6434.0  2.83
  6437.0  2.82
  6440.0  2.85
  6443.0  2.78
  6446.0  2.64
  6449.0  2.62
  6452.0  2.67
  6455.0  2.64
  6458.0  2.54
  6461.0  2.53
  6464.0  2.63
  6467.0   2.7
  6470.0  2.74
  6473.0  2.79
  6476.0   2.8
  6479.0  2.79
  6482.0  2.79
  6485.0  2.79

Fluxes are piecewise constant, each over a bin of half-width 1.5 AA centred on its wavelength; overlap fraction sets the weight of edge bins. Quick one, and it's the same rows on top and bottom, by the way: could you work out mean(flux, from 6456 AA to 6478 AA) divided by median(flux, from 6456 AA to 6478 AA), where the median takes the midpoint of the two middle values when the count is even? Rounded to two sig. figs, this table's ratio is 0.99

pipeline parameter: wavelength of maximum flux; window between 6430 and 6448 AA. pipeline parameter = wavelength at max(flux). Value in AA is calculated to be 6440.0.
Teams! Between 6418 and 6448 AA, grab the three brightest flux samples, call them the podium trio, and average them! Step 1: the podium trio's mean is 2.83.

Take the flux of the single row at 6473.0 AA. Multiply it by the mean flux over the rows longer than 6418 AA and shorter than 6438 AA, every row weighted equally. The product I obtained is 7.5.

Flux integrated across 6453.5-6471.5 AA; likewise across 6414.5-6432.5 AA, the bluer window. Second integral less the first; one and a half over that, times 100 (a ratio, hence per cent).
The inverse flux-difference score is 1667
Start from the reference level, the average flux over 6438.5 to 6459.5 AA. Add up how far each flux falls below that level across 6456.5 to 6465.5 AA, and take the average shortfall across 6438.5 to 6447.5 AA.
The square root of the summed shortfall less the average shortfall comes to 0.64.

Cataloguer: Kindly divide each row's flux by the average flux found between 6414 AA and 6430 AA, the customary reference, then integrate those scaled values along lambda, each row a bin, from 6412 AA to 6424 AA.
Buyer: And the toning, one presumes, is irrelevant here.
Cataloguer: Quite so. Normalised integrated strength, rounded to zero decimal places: 12 AA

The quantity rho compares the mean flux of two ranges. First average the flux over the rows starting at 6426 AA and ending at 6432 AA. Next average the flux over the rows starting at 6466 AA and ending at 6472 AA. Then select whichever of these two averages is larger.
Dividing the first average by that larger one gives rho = 1.00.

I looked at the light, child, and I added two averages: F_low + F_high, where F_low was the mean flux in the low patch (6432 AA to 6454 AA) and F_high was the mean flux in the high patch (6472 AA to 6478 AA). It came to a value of 5.54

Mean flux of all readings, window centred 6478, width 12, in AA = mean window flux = 2.79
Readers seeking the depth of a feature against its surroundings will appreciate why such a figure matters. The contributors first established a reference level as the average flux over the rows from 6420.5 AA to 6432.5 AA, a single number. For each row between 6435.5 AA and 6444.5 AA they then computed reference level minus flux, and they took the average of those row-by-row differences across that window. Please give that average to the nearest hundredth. -0.15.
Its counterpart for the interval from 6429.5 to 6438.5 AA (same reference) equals -0.15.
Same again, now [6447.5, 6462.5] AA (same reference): 0.07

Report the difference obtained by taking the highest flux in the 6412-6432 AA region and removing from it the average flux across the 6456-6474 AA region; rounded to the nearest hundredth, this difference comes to 0.14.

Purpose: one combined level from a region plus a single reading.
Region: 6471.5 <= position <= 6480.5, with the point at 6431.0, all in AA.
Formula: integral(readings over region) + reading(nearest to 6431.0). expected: 28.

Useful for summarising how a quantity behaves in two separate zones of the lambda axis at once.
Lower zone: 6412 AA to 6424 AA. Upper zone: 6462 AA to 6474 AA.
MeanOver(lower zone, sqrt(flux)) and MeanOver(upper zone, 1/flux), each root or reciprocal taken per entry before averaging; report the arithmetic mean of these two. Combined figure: 0.99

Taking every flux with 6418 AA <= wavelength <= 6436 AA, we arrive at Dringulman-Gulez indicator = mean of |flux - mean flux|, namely 0.10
